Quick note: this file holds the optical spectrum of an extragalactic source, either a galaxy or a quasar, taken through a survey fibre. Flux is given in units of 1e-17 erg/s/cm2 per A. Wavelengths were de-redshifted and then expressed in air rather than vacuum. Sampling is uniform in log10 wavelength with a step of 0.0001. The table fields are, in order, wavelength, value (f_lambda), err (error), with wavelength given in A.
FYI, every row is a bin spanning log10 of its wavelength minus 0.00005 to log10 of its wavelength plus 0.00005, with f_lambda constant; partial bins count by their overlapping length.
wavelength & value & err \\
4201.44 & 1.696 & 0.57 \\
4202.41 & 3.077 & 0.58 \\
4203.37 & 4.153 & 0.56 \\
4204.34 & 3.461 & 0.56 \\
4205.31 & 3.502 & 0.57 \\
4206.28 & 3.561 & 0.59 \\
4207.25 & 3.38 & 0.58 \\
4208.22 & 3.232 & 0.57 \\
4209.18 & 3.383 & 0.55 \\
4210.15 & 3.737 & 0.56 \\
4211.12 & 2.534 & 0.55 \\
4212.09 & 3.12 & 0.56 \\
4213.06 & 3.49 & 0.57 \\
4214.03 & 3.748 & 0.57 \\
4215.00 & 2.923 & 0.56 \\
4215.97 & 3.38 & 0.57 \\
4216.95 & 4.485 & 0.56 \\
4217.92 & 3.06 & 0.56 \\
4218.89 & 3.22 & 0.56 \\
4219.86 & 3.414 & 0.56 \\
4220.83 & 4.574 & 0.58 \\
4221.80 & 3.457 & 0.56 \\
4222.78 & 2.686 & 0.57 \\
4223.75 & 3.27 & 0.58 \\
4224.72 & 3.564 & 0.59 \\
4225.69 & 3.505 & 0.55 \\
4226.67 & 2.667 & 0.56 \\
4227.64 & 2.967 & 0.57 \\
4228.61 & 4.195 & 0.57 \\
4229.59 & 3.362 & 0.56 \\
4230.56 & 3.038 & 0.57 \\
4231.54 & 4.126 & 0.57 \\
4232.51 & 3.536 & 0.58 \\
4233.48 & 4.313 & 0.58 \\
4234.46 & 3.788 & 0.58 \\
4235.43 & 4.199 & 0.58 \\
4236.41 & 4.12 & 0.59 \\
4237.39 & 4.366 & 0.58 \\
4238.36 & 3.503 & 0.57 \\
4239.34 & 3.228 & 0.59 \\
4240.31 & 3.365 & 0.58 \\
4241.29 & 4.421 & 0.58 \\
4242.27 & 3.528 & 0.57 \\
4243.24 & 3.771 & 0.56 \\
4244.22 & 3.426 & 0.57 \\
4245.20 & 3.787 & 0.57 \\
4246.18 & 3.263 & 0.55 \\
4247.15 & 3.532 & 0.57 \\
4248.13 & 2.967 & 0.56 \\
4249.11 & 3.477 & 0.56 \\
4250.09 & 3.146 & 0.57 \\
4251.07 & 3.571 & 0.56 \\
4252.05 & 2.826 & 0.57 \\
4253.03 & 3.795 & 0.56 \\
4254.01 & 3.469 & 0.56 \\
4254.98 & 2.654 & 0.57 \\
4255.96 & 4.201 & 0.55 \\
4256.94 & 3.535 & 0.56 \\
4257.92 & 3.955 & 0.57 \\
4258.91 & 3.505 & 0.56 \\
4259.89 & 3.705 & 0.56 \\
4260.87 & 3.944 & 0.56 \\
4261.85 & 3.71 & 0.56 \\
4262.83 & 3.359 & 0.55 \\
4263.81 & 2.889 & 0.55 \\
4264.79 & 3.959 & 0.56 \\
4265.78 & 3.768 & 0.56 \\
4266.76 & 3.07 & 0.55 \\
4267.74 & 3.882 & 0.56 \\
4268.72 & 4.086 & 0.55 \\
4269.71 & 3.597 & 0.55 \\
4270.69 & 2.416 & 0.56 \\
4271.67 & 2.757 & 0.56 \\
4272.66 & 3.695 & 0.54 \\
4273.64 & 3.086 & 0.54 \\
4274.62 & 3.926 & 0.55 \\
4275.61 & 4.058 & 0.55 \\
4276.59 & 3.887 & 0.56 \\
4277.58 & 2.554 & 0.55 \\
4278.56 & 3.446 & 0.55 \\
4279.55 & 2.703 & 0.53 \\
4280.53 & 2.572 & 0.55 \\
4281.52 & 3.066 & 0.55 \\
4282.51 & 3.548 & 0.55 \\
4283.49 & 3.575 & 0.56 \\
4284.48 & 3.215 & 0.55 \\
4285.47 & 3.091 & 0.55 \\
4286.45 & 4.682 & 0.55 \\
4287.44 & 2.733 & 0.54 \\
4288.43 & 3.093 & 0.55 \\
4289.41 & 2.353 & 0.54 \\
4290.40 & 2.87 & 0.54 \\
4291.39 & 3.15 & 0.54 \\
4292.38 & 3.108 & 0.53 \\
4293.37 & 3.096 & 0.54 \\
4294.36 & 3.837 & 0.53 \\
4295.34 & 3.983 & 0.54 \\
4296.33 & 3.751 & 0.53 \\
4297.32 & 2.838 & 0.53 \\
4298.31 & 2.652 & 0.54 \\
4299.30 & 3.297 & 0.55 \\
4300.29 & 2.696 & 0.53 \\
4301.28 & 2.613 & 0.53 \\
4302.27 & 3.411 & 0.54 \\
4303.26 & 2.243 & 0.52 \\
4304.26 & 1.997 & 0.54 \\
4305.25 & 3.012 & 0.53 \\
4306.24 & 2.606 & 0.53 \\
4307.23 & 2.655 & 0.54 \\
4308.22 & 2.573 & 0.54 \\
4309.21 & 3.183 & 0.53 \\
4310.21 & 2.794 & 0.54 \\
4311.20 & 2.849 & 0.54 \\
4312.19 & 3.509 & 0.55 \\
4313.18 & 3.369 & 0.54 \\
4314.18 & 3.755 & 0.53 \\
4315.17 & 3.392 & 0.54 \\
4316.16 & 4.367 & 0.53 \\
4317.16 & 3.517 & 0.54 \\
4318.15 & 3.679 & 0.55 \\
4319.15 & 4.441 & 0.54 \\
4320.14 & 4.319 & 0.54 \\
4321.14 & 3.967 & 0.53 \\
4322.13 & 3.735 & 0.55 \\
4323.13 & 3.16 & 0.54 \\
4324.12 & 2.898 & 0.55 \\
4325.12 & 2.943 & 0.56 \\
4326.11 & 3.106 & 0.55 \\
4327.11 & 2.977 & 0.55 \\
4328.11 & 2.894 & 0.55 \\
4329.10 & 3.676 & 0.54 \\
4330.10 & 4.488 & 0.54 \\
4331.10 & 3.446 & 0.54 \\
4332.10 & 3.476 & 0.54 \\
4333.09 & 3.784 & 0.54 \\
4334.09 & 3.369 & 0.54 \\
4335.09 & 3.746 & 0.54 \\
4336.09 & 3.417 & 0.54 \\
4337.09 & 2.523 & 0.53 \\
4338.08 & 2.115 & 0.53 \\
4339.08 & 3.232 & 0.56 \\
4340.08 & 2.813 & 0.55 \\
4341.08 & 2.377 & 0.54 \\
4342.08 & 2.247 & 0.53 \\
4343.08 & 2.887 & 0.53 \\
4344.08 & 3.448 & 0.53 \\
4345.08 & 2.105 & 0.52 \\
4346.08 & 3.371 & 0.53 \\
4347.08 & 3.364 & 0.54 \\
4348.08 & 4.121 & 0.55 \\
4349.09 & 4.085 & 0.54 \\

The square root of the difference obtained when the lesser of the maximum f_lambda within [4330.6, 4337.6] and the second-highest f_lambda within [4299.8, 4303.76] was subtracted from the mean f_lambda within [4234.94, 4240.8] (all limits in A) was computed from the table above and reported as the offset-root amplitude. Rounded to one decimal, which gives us 1.0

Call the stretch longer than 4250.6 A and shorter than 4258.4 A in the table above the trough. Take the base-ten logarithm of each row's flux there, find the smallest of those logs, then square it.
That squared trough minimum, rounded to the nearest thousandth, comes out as 0.180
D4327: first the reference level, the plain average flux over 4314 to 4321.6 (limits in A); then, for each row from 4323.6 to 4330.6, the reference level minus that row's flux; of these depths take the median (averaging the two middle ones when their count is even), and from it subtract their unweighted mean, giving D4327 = 0.31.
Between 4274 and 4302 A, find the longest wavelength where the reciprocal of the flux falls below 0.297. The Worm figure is 4296.33 A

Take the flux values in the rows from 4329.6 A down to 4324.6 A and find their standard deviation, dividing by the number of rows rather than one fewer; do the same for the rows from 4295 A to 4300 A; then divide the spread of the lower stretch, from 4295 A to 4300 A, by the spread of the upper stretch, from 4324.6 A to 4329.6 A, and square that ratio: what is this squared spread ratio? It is 3.2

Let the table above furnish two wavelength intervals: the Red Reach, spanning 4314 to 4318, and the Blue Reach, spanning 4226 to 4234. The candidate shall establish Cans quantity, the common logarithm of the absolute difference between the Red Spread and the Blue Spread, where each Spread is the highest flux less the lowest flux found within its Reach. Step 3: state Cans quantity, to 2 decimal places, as -0.17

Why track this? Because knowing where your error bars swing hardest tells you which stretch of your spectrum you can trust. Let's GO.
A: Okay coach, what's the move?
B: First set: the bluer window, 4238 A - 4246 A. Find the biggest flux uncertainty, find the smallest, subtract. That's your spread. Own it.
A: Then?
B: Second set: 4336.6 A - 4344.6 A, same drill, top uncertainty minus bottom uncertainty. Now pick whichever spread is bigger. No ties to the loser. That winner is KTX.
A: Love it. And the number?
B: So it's 0.030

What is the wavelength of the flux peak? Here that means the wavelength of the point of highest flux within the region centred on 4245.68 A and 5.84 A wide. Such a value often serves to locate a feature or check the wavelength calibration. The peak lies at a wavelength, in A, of 4245.20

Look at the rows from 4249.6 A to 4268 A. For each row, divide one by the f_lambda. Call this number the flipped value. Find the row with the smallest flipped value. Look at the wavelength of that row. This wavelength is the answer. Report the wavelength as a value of 4255.96 A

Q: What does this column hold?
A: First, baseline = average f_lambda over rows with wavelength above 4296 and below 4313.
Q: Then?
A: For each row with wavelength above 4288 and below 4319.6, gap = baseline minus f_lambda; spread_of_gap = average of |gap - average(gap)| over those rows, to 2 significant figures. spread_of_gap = 0.47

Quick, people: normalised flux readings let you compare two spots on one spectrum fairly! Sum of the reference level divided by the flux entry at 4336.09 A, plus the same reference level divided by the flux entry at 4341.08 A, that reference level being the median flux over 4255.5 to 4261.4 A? 2.73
